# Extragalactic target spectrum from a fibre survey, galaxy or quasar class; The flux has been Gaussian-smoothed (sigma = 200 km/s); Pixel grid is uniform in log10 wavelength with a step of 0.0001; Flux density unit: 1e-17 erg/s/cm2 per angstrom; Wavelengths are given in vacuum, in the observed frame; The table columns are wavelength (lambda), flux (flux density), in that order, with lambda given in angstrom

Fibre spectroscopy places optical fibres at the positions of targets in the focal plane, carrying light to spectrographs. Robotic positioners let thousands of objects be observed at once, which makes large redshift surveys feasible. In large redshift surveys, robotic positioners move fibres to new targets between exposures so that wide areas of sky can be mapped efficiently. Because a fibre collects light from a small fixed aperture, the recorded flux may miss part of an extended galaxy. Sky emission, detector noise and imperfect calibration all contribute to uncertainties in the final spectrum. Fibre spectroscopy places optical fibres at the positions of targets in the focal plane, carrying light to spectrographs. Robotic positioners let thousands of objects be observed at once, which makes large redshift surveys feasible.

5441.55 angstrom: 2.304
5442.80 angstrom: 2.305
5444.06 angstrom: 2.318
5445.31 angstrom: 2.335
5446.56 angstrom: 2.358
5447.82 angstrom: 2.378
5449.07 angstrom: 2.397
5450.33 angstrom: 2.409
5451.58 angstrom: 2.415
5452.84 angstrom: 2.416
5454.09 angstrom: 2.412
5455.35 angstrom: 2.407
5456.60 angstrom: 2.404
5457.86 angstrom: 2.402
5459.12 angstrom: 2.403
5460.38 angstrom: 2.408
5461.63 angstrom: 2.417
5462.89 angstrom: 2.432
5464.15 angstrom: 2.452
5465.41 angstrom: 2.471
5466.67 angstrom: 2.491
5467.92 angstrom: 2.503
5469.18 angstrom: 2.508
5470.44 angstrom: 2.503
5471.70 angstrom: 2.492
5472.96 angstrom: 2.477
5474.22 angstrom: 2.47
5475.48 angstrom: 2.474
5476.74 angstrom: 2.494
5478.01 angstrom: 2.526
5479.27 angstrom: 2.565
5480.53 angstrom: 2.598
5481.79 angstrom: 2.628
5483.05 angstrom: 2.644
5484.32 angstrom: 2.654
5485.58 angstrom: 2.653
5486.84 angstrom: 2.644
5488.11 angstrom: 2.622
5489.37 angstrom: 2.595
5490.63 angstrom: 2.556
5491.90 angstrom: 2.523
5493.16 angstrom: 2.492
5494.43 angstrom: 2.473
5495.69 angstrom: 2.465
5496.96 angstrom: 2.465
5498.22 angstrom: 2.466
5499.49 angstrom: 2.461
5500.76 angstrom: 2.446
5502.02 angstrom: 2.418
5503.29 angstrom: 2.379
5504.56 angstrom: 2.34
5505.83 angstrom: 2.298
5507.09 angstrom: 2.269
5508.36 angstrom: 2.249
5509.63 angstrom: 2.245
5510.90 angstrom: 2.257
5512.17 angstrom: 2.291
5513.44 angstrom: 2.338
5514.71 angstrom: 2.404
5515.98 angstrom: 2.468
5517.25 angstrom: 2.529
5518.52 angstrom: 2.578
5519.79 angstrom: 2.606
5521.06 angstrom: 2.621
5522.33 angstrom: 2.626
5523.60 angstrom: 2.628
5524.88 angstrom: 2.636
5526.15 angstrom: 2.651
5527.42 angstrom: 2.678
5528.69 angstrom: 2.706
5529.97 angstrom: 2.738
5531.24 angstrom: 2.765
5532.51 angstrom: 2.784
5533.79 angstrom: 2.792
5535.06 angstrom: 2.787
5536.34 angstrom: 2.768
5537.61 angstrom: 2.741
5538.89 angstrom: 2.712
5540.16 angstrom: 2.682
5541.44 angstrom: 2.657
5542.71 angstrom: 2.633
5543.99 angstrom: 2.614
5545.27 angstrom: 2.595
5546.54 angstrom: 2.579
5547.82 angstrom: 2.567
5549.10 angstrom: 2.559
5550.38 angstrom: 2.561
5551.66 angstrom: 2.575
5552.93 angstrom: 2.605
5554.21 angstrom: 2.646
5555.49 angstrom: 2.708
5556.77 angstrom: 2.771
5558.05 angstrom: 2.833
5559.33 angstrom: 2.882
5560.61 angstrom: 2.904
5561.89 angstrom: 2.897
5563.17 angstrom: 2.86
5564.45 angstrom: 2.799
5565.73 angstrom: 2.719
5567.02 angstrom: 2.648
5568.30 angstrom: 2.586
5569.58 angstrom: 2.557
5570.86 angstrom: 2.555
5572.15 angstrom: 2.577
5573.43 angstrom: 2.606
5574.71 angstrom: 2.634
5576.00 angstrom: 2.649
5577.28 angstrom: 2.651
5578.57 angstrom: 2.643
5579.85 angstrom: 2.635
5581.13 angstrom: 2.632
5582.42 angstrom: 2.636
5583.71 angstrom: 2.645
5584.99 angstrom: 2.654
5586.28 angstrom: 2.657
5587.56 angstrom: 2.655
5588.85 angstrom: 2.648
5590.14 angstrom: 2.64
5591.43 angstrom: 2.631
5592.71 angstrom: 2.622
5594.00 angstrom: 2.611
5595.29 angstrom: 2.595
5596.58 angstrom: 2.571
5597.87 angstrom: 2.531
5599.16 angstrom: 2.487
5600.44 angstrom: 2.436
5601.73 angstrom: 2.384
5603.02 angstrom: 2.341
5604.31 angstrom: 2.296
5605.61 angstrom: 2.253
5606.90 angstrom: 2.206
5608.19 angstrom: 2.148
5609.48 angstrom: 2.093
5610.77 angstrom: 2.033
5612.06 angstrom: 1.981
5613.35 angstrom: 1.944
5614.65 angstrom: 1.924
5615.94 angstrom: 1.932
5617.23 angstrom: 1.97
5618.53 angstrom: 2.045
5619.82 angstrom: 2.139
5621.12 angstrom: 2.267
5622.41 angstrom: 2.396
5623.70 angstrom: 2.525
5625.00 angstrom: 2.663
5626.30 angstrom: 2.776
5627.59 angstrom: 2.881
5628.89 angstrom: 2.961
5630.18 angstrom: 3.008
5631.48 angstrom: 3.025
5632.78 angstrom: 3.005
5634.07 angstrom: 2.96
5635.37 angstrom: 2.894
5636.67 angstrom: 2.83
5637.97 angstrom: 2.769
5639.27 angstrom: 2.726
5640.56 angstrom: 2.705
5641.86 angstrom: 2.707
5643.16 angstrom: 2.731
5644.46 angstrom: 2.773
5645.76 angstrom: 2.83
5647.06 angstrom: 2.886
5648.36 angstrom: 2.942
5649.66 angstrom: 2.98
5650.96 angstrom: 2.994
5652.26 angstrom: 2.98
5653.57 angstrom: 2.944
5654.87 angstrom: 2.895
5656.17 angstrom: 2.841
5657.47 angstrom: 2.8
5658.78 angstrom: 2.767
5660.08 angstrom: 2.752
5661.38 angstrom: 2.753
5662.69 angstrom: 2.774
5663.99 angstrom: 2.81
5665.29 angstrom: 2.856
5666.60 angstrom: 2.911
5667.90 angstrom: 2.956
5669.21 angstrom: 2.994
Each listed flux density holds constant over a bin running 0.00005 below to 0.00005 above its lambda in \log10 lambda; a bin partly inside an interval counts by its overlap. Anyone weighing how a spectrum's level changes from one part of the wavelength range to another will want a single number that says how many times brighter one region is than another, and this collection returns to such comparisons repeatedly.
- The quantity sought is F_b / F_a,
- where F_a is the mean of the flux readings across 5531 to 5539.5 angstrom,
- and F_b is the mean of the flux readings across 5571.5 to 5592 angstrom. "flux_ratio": 0.95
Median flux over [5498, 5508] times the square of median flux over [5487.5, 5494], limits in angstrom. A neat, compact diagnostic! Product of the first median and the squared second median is 15.7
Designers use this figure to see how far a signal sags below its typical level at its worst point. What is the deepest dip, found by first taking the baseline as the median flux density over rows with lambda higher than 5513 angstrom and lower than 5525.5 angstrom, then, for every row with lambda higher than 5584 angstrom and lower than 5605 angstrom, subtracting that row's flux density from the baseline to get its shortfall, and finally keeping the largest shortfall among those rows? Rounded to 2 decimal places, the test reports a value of 0.30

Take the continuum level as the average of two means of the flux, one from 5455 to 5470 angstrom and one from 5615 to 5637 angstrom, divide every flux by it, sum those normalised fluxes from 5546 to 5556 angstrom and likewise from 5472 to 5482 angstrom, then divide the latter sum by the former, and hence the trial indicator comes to 0.97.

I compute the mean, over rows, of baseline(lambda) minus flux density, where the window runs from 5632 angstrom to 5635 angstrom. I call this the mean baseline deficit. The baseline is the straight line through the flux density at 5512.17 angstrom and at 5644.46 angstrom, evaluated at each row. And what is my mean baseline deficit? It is -0.2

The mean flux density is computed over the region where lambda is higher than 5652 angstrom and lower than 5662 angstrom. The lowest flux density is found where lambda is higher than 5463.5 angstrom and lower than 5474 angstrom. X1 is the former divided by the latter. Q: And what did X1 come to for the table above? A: 1.16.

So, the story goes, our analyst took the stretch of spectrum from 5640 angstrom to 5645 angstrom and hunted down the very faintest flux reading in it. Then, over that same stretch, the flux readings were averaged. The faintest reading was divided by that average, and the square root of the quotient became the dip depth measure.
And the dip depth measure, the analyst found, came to 0.996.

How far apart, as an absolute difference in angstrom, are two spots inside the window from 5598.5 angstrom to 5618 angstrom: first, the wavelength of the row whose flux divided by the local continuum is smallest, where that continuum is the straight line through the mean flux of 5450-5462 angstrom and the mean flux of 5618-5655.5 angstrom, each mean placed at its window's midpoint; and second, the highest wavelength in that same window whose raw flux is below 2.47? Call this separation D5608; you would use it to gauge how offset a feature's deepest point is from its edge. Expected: 2.6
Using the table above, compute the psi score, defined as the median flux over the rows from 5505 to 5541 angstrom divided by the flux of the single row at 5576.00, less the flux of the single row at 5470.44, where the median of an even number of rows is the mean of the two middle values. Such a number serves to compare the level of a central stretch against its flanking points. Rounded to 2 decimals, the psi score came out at -1.51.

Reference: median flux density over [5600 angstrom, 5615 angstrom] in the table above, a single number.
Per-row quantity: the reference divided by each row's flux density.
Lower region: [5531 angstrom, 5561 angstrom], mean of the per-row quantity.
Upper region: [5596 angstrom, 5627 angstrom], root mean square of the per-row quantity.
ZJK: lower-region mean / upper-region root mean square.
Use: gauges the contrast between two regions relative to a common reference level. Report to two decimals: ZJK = 0.83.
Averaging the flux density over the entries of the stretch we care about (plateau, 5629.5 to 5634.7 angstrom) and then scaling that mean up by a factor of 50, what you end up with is 150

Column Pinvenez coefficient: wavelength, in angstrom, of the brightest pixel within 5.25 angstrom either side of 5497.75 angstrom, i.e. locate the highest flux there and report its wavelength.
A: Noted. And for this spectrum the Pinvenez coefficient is 5493.16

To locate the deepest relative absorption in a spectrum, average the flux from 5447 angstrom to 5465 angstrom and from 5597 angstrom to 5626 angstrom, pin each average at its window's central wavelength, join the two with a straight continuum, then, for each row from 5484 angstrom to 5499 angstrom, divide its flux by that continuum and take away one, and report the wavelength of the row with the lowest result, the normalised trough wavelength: 5495.69 angstrom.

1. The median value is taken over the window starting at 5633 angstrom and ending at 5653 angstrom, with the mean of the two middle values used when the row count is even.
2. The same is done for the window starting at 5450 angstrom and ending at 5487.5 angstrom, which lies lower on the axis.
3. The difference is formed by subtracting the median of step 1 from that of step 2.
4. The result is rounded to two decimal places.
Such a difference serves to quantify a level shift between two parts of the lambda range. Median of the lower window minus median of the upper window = -0.35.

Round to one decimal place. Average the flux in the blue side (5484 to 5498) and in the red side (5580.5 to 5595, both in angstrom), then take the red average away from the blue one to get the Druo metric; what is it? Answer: -0.1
